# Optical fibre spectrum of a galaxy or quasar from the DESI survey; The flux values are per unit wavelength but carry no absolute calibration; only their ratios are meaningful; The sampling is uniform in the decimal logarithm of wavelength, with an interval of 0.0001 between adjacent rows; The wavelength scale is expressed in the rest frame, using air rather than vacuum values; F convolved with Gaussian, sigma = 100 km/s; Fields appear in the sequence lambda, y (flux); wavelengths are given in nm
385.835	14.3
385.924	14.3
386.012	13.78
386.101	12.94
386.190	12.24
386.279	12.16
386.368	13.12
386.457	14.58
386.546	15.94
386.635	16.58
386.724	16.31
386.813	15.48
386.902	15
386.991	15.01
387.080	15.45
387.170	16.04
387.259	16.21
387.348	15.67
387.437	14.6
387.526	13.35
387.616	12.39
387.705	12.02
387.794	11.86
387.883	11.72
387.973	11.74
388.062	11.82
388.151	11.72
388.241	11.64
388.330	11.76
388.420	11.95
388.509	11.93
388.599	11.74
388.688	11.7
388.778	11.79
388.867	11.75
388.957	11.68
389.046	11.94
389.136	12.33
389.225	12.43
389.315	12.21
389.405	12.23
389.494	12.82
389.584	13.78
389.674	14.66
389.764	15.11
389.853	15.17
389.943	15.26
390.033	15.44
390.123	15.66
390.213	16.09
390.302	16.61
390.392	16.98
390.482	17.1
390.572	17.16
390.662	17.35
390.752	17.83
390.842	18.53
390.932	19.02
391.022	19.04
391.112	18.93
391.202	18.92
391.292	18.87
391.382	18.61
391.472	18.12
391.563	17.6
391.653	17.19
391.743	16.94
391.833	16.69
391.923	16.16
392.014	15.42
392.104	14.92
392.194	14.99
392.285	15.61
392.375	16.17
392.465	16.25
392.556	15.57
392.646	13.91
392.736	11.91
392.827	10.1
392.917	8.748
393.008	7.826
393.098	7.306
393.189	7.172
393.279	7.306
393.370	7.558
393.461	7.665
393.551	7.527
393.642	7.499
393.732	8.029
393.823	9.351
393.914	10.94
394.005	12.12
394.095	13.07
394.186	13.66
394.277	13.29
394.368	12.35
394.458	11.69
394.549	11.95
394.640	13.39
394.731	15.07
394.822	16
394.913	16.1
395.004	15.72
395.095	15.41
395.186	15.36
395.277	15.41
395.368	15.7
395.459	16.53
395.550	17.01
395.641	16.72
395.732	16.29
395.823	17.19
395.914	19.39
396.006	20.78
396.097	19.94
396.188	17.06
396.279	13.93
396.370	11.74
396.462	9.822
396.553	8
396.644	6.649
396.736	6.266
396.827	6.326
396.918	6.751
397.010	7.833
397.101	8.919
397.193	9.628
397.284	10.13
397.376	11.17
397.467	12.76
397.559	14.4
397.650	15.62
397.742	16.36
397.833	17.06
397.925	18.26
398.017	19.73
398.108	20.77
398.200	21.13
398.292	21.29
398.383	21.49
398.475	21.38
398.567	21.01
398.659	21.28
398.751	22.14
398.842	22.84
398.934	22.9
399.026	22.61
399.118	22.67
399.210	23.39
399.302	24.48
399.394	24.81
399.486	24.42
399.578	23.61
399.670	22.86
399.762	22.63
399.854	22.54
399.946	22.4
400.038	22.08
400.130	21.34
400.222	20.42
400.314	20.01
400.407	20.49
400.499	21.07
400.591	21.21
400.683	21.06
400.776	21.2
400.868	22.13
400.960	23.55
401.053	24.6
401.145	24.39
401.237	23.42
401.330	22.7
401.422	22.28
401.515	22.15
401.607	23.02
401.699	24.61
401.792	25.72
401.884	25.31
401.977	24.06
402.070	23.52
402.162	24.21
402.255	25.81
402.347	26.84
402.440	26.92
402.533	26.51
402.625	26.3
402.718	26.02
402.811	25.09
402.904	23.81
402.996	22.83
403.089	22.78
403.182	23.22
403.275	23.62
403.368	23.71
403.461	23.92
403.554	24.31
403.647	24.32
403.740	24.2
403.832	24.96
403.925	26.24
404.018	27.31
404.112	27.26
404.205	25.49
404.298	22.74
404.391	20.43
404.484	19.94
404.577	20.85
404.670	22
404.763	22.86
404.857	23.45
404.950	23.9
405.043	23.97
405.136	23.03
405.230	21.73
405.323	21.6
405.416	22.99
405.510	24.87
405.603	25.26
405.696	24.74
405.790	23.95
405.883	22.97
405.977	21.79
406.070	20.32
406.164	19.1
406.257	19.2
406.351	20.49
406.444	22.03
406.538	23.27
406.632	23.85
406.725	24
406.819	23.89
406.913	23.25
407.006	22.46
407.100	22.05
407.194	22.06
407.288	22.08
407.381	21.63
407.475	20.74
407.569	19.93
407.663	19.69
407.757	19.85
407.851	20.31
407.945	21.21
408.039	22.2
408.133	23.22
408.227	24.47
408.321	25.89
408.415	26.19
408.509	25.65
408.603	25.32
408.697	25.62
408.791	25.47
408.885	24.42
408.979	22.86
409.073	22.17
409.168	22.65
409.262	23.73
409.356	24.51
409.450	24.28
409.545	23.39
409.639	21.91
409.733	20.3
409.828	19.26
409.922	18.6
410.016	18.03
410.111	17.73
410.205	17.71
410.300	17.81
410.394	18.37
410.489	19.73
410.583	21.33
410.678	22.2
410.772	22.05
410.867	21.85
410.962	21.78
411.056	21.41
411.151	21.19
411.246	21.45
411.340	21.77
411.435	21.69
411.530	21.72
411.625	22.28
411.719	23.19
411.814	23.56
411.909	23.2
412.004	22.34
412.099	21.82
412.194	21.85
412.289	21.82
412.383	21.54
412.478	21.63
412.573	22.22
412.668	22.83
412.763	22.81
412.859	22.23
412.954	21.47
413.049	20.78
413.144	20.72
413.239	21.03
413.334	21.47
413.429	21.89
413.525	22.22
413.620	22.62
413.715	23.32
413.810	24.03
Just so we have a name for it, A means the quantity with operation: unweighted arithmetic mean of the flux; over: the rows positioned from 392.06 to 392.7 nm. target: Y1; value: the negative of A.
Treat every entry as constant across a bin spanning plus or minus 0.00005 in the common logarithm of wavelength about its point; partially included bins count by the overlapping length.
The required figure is -15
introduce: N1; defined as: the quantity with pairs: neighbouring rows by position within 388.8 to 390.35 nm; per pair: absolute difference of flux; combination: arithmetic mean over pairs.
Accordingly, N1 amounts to 0.3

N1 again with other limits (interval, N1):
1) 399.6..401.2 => 0.5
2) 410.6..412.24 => 0.3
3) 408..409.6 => 0.8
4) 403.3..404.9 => 0.9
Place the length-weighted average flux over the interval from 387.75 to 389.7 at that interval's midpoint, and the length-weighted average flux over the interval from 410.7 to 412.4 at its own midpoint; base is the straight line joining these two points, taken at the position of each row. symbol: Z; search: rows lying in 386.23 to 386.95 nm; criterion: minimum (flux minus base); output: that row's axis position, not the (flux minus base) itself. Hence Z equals 386.279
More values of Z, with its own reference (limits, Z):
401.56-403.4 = 403.089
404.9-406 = 405.977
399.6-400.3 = 400.222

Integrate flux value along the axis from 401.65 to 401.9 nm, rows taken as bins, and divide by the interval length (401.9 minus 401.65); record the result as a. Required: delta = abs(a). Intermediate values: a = 25.2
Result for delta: 25.23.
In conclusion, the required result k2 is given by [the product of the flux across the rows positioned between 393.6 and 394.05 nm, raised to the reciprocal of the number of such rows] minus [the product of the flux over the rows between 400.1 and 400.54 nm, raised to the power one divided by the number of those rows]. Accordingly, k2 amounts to -11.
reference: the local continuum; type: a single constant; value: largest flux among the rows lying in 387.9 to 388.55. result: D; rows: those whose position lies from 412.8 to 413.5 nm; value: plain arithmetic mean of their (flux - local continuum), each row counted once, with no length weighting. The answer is 9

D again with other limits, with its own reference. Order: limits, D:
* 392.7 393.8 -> -4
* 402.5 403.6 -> 12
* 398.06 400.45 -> 10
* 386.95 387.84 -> 2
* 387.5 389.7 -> 0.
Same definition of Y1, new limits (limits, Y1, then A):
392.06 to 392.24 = -15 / 15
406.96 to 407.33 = -22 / 22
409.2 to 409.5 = -24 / 24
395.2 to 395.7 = -16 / 16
